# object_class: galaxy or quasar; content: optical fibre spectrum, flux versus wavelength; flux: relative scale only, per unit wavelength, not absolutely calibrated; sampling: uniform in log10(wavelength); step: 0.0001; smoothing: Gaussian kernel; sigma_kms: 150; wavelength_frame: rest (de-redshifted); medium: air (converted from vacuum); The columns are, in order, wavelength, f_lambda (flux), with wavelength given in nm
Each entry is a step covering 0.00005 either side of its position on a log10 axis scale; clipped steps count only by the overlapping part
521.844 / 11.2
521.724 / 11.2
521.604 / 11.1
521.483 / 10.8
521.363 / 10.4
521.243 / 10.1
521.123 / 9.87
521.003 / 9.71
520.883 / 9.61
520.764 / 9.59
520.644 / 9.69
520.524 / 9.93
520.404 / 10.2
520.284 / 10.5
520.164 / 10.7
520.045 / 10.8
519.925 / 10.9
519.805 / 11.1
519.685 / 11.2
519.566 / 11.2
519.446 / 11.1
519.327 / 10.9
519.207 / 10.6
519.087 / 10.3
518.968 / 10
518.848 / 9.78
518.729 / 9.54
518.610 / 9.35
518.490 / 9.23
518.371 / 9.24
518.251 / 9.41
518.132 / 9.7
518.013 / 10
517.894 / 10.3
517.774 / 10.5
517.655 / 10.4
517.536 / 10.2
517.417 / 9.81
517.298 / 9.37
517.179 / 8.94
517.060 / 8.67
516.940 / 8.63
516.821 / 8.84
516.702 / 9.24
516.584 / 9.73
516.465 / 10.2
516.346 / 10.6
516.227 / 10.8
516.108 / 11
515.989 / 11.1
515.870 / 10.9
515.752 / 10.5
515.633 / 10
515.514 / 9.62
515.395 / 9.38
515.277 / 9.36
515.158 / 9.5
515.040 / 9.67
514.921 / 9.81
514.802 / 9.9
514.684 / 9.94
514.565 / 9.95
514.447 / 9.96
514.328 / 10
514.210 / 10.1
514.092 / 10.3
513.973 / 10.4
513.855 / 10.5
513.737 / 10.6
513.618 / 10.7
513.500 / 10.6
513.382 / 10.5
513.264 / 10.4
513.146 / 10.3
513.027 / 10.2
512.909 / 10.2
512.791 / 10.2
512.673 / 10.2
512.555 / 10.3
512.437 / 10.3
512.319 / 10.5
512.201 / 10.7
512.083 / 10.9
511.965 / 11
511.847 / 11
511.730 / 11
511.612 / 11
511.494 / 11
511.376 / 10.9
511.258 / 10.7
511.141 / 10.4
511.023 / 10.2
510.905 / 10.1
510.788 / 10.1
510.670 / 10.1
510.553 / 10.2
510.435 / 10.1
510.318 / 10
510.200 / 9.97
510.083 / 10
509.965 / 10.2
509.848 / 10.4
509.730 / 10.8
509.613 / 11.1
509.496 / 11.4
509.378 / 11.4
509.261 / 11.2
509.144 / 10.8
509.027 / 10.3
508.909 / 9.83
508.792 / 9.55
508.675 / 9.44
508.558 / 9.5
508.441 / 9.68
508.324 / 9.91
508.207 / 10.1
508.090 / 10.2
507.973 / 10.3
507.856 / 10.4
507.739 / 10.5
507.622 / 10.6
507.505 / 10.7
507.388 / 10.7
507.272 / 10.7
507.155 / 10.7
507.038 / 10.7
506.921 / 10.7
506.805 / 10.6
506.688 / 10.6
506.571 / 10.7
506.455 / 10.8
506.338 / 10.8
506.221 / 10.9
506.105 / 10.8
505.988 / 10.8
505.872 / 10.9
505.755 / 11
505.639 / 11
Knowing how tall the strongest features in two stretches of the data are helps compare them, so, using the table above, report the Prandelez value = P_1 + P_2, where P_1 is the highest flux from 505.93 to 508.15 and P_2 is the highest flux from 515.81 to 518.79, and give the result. 22.0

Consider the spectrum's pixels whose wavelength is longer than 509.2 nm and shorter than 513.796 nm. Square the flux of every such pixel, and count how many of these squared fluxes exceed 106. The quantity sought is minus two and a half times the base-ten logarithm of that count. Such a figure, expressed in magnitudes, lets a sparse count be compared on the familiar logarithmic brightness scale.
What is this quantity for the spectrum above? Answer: -3.5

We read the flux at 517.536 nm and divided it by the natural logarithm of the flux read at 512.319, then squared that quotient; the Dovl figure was 18.8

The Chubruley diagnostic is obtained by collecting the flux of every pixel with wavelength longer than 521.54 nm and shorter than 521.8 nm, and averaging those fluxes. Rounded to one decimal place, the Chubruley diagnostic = 11.1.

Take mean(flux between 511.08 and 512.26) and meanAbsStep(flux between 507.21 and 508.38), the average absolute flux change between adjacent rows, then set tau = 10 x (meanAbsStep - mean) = -108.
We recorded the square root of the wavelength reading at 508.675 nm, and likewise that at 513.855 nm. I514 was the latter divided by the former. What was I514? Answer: 1.05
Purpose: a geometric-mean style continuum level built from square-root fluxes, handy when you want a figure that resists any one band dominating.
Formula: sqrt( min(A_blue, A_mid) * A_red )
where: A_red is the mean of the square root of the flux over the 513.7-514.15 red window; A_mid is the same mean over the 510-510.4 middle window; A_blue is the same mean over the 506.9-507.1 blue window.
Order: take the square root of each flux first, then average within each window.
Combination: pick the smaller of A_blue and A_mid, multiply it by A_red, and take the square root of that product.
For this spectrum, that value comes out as 3.20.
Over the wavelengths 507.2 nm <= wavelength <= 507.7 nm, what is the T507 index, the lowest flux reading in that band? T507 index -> 10.6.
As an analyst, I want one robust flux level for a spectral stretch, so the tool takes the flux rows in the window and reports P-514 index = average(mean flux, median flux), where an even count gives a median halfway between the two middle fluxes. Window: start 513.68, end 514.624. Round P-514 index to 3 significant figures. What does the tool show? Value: 10.2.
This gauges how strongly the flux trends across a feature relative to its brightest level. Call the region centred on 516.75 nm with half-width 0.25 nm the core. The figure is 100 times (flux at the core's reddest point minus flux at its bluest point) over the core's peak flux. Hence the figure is -11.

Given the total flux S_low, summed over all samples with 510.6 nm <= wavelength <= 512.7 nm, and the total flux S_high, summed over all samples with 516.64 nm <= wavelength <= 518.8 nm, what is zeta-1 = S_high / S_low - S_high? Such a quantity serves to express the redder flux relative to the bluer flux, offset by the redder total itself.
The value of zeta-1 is -170.5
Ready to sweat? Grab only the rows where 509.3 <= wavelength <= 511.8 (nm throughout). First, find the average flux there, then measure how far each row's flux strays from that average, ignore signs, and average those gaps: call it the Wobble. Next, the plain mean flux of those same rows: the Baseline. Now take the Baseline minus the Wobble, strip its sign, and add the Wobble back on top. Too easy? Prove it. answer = 10.5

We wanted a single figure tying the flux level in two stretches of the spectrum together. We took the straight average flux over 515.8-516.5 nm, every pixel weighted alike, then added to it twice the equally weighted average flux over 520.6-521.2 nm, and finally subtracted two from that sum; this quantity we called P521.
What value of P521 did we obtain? 28.2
